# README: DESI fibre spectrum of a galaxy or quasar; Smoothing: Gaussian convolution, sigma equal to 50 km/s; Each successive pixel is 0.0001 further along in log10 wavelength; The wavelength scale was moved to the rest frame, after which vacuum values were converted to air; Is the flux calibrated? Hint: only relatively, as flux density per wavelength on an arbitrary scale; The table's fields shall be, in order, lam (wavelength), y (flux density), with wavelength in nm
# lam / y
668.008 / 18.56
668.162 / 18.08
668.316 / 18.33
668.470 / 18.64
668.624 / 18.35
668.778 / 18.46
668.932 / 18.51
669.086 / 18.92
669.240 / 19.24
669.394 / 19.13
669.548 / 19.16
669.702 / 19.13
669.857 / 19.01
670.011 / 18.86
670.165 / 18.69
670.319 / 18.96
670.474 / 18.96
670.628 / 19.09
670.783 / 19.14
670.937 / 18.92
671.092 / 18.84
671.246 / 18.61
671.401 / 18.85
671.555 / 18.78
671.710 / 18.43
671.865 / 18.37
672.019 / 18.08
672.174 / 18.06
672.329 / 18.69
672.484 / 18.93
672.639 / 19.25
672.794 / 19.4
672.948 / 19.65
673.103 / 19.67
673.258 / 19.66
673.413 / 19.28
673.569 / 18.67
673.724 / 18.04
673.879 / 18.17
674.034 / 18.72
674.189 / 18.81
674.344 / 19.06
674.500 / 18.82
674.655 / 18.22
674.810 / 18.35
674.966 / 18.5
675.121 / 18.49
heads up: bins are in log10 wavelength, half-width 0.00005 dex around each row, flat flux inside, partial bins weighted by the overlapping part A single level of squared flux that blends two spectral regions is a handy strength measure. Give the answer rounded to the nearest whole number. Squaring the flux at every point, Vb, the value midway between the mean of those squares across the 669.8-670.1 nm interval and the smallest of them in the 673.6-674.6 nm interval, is 342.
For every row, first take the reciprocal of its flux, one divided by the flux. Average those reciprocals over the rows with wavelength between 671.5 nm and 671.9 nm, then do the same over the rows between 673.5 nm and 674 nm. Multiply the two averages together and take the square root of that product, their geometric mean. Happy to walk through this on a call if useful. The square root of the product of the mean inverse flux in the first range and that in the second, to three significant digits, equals 0.0543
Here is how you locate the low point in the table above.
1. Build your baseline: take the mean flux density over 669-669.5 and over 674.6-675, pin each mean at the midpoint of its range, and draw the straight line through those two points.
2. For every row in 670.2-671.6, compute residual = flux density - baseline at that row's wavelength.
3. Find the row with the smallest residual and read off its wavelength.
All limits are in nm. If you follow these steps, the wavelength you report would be 671.246 nm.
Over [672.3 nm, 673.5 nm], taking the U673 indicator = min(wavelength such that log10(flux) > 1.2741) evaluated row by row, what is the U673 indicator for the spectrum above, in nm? 672.484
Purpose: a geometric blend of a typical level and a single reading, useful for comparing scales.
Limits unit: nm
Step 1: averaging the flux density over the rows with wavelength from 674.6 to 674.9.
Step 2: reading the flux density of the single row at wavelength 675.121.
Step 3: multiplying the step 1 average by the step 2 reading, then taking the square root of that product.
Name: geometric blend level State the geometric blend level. 18.4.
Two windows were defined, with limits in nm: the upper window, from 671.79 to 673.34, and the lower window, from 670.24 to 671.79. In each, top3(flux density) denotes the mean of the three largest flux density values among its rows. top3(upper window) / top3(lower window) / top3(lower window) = 0.0541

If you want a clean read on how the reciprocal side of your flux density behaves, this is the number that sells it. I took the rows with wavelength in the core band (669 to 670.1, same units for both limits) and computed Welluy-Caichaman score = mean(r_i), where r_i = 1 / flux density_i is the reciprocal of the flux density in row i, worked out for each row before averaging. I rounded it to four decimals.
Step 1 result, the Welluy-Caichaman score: 0.0525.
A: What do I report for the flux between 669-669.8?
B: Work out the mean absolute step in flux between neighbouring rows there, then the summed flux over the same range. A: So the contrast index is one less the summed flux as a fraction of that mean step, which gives -779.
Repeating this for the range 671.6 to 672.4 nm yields -366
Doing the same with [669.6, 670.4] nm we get -532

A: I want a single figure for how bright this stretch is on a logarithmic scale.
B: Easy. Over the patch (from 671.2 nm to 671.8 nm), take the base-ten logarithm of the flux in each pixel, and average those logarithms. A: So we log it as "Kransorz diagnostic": 1.27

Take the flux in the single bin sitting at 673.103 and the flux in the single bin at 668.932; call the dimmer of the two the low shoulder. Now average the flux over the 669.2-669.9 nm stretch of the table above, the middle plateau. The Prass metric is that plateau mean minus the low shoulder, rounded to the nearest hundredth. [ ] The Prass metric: 0.62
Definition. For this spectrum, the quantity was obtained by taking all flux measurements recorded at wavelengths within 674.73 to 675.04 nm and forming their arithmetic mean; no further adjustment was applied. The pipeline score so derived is 18.4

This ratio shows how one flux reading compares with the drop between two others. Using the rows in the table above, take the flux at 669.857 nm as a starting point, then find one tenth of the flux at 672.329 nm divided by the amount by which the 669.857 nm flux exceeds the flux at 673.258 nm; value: -3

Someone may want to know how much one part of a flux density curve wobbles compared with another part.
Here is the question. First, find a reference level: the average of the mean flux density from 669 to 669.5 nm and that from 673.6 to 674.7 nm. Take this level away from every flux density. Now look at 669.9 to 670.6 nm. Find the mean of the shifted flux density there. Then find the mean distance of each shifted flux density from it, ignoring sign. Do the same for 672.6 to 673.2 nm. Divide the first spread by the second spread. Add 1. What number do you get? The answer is 1.55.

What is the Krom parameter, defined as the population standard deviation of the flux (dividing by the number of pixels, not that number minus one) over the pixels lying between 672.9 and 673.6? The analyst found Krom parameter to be 0.4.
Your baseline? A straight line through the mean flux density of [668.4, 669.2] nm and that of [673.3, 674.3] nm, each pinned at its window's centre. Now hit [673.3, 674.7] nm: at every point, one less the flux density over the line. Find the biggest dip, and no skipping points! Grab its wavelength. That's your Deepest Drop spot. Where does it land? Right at 673.724 nm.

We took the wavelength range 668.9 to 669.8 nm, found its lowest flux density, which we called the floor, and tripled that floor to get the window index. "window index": 55.5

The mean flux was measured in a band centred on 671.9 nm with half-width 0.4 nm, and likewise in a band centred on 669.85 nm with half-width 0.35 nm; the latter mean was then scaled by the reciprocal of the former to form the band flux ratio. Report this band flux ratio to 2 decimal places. 1.03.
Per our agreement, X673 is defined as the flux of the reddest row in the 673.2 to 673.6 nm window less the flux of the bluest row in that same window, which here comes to -0.99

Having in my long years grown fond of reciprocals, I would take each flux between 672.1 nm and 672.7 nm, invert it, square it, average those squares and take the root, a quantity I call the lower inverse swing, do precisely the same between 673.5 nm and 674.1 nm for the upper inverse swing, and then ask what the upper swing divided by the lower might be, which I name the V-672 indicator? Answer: 1.02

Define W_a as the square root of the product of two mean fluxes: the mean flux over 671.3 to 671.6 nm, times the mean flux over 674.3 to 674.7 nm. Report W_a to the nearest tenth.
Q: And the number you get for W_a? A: 18.8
